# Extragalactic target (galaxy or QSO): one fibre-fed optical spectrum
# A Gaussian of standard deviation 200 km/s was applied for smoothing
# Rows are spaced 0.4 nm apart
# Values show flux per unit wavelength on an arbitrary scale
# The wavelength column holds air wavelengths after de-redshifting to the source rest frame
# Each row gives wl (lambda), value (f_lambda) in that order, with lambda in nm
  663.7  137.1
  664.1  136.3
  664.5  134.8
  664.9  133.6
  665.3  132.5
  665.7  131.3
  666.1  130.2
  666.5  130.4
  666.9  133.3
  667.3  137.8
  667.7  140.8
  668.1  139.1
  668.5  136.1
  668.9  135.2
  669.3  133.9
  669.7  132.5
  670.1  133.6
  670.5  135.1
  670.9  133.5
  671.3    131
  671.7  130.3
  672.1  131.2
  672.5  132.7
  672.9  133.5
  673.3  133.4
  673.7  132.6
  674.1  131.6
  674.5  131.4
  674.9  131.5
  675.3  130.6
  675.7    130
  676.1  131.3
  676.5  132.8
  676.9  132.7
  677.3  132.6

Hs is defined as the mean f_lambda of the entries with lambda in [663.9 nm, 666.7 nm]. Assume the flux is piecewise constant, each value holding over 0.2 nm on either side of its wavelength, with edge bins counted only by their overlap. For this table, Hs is 133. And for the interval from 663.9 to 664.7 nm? 136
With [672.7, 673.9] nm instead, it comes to 133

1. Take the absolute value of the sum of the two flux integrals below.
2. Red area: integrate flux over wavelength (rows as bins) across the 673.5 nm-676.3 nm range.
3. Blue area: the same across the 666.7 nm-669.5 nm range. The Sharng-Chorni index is 750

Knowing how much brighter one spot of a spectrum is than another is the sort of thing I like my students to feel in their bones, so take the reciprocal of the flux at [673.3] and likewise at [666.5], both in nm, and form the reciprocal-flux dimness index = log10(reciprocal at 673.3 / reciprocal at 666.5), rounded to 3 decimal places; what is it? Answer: -0.010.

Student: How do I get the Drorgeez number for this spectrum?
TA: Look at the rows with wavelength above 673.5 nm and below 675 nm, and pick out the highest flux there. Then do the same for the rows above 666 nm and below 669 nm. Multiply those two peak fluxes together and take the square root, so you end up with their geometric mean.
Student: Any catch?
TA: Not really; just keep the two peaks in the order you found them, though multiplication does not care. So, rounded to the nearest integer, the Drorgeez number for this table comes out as 137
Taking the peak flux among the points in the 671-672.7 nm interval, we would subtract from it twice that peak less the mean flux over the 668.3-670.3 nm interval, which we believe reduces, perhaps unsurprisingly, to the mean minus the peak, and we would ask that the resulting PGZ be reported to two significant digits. 1.6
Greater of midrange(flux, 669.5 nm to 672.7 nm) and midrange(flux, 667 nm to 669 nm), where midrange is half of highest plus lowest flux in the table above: 138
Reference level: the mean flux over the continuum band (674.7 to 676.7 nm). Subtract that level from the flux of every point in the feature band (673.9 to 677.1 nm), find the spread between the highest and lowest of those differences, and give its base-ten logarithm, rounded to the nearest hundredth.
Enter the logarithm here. 0.45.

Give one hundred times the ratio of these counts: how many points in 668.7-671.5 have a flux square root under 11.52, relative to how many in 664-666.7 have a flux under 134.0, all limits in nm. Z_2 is 40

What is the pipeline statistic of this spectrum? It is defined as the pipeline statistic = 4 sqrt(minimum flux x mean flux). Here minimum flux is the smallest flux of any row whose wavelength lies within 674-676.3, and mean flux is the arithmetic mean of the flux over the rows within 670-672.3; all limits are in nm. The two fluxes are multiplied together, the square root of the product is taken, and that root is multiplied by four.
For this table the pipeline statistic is 525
